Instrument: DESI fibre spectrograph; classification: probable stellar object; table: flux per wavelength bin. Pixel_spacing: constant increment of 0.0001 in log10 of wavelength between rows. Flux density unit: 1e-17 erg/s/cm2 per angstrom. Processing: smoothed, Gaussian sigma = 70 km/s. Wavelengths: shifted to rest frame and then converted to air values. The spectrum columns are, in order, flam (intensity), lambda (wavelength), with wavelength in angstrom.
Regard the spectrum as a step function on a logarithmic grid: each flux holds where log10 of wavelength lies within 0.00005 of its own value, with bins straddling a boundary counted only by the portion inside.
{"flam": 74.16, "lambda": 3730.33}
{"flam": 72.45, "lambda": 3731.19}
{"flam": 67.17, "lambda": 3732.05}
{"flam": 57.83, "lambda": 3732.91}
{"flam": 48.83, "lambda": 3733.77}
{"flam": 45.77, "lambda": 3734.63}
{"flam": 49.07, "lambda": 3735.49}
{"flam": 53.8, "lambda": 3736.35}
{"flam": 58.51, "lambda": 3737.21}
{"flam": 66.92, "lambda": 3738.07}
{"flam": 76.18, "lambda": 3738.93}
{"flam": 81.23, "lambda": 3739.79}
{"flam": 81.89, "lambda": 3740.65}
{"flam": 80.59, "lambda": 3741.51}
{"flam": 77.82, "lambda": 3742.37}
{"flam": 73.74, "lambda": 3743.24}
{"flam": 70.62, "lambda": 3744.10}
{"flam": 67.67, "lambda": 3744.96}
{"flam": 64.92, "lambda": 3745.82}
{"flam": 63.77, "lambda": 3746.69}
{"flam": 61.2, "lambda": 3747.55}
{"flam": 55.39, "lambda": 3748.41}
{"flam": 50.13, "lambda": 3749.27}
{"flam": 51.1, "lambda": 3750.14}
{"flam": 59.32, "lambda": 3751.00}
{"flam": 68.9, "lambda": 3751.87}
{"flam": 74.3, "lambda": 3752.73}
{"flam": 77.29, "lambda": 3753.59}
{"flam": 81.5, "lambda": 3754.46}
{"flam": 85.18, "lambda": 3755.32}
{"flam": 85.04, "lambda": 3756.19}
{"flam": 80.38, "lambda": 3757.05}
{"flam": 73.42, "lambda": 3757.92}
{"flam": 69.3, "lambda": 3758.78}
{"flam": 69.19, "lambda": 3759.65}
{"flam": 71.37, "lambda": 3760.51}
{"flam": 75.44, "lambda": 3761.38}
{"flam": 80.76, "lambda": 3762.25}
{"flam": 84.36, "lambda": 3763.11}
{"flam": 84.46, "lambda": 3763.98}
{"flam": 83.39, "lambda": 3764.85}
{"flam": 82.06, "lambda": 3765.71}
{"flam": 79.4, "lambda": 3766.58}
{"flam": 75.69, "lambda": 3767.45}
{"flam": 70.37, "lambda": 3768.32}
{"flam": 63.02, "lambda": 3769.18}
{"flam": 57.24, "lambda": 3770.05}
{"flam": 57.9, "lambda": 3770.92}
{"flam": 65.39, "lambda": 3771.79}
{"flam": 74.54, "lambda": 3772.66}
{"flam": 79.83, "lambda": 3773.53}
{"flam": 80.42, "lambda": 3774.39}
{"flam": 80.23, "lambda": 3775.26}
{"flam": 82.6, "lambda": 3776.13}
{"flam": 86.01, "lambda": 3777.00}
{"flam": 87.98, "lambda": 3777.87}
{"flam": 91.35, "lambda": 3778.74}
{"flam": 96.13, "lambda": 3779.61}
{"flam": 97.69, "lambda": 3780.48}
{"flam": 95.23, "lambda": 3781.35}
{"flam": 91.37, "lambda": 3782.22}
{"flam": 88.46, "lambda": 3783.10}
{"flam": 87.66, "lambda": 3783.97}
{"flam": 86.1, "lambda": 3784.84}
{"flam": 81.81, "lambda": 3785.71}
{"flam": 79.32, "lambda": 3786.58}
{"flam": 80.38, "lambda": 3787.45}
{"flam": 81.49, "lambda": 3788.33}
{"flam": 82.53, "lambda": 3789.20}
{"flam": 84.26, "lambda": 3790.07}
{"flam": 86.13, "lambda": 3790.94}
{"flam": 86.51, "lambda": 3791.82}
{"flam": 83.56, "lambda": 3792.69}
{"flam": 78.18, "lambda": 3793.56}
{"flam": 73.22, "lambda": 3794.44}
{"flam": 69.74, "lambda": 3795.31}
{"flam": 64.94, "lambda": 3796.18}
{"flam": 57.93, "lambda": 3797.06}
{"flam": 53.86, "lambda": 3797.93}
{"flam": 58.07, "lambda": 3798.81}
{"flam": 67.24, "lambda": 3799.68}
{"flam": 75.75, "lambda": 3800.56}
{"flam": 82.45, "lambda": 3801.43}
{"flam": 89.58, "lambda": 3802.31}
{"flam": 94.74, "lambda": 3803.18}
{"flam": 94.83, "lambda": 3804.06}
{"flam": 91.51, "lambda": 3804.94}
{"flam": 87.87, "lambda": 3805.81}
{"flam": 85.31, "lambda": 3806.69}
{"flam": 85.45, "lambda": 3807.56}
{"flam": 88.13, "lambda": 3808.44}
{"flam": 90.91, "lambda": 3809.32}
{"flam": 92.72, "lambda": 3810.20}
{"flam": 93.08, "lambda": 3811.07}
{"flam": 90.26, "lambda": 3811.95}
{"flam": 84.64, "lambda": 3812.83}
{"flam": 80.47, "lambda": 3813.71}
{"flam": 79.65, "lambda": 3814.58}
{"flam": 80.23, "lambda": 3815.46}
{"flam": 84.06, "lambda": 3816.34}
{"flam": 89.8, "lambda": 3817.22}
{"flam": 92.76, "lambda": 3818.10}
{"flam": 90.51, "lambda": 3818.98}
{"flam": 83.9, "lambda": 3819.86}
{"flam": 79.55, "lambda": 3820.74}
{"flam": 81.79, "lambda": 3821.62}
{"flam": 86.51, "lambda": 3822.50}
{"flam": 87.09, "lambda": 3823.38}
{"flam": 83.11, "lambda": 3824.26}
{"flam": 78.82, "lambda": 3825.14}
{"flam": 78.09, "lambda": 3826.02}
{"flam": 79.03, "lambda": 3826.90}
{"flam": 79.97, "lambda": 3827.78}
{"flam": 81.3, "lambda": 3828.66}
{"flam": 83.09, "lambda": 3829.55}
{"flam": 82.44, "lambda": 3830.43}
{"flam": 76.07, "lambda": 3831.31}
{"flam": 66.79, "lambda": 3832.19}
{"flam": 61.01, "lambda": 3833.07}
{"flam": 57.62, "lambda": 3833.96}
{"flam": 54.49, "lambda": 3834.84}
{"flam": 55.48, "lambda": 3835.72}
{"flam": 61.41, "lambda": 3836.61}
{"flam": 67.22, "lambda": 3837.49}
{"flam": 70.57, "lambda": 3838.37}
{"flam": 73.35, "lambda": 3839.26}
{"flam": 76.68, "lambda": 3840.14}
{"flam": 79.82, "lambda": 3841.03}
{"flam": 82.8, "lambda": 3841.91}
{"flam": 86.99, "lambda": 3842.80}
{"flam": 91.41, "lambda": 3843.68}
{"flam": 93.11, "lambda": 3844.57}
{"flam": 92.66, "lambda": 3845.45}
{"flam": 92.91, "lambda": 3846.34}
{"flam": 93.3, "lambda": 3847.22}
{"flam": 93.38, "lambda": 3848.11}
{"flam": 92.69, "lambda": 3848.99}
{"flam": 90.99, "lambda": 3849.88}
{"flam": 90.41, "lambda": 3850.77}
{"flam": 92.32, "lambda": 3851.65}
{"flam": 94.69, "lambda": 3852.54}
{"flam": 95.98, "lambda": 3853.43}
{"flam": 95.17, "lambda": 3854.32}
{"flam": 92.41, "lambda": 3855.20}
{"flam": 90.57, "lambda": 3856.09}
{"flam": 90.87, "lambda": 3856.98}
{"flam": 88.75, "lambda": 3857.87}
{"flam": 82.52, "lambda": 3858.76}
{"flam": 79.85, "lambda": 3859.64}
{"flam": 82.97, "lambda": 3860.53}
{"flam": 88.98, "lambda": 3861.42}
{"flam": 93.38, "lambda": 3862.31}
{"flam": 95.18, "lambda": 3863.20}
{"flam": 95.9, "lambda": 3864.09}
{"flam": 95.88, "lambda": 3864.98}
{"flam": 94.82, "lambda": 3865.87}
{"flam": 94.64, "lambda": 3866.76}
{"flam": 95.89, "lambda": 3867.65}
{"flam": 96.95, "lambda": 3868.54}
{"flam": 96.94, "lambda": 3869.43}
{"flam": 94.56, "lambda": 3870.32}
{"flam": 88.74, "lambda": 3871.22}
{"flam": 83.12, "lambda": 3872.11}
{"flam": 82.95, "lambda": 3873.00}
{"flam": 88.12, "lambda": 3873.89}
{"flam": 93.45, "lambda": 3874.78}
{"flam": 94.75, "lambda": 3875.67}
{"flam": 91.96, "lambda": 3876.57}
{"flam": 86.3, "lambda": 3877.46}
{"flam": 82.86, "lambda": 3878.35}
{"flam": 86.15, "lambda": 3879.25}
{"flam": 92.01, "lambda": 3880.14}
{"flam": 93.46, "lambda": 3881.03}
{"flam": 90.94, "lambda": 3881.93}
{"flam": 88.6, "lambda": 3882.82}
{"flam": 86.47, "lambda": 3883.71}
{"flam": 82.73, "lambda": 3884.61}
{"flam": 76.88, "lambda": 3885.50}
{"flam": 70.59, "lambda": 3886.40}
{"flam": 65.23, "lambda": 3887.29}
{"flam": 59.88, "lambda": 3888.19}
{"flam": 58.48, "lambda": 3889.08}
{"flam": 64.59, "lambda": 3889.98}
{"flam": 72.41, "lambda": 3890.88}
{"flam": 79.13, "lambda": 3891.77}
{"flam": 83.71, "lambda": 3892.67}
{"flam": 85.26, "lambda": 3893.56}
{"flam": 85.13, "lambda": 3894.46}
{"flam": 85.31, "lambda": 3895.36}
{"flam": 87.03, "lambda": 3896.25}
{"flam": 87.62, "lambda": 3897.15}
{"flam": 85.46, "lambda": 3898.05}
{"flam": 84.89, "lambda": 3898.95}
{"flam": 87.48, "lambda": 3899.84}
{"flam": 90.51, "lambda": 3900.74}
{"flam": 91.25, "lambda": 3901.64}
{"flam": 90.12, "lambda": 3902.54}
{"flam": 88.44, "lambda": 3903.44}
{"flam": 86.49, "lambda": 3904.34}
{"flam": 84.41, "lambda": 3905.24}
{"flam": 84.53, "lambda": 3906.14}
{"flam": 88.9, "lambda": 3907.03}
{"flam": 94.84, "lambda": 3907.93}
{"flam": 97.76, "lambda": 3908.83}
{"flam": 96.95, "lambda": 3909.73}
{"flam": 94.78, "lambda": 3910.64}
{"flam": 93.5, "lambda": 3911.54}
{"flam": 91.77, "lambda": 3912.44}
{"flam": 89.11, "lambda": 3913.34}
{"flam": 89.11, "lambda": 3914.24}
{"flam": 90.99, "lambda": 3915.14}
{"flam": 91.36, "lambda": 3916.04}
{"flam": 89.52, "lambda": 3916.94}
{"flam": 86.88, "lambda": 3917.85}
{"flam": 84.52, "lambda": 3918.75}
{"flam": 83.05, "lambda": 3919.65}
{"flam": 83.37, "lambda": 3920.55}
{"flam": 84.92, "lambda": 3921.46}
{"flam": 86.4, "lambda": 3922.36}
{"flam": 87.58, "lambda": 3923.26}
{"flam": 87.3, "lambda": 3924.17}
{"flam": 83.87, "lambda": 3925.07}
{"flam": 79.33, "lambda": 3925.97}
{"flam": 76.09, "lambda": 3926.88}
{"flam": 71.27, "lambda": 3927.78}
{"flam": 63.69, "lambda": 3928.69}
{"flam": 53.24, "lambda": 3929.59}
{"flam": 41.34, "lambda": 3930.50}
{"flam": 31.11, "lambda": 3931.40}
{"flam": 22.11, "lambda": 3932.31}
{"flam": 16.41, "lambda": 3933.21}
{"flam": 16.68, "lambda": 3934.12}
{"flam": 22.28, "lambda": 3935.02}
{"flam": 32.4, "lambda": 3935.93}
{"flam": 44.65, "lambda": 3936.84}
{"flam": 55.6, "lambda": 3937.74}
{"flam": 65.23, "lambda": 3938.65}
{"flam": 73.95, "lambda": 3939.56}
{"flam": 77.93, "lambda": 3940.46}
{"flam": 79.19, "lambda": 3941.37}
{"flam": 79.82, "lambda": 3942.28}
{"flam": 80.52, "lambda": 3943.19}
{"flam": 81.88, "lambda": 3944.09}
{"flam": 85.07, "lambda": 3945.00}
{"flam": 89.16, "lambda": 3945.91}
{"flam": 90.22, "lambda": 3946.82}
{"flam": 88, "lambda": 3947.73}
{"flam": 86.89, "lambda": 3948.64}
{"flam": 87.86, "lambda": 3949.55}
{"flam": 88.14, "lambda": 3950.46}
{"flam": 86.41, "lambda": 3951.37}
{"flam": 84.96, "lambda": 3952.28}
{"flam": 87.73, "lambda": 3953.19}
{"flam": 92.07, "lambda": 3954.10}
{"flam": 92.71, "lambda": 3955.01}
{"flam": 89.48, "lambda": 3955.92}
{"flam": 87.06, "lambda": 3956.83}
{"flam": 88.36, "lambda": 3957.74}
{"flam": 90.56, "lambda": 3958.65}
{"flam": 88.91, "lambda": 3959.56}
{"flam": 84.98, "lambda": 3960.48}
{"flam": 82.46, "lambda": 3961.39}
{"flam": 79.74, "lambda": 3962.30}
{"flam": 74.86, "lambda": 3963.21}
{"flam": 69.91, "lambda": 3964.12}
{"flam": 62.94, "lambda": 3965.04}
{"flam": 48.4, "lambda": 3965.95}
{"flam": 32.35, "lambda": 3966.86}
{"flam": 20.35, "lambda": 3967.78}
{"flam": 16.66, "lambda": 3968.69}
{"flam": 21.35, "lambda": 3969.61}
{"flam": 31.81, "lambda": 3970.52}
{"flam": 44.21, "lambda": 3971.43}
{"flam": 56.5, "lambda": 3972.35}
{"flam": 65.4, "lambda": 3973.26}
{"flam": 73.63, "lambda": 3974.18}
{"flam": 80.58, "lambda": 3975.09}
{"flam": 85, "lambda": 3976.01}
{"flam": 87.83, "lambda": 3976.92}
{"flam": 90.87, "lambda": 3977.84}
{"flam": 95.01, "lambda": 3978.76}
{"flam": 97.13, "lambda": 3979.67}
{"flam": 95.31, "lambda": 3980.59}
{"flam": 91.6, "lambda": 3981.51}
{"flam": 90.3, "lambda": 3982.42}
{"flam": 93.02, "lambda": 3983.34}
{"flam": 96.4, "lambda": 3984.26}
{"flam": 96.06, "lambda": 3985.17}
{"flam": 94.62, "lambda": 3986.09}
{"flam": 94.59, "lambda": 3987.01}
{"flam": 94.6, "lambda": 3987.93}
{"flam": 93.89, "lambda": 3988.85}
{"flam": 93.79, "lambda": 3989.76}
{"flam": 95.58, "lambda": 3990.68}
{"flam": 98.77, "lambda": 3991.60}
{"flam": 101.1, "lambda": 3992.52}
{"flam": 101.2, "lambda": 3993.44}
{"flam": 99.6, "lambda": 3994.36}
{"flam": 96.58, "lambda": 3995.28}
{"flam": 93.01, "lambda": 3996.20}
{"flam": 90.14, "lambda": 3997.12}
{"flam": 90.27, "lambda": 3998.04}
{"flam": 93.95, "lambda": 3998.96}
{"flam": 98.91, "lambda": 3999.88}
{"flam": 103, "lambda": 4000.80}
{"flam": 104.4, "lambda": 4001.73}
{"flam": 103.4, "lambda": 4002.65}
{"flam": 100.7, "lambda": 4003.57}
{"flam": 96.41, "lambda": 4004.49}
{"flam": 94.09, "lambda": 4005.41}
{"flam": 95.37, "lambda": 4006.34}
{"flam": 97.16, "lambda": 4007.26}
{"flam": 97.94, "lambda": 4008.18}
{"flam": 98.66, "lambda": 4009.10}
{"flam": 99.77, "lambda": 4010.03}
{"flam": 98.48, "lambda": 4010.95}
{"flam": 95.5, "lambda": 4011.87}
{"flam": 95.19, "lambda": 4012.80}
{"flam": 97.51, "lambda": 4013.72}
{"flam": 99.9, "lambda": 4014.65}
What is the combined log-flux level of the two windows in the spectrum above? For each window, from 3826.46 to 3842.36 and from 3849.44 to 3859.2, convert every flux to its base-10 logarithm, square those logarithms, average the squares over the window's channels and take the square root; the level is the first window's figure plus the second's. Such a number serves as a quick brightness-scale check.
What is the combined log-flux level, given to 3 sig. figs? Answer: 3.81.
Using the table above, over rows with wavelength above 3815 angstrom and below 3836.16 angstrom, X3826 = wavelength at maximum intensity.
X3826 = 3818.10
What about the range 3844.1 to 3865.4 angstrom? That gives 3853.43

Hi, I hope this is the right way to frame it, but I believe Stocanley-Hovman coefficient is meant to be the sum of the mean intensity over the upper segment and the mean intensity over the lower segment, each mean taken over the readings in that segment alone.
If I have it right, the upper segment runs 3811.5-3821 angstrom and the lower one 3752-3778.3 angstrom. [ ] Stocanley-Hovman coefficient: 162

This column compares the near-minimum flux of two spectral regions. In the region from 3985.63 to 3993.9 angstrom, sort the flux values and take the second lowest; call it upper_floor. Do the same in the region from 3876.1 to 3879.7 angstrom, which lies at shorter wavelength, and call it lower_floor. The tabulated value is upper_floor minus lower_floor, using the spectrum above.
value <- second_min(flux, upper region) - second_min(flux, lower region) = 8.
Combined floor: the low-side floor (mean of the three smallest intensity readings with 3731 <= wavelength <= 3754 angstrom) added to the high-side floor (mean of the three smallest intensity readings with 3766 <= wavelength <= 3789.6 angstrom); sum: 107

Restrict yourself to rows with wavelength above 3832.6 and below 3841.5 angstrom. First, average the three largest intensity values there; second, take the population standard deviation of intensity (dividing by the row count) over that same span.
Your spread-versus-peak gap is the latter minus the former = -68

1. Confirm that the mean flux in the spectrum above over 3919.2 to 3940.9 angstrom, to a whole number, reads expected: 60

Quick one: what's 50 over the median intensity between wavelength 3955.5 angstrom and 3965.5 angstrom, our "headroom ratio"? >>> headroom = 0.59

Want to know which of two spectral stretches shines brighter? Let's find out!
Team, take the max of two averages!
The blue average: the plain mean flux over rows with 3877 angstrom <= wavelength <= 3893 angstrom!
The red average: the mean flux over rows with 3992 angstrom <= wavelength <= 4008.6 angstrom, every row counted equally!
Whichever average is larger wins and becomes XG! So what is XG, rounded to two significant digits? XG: 98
